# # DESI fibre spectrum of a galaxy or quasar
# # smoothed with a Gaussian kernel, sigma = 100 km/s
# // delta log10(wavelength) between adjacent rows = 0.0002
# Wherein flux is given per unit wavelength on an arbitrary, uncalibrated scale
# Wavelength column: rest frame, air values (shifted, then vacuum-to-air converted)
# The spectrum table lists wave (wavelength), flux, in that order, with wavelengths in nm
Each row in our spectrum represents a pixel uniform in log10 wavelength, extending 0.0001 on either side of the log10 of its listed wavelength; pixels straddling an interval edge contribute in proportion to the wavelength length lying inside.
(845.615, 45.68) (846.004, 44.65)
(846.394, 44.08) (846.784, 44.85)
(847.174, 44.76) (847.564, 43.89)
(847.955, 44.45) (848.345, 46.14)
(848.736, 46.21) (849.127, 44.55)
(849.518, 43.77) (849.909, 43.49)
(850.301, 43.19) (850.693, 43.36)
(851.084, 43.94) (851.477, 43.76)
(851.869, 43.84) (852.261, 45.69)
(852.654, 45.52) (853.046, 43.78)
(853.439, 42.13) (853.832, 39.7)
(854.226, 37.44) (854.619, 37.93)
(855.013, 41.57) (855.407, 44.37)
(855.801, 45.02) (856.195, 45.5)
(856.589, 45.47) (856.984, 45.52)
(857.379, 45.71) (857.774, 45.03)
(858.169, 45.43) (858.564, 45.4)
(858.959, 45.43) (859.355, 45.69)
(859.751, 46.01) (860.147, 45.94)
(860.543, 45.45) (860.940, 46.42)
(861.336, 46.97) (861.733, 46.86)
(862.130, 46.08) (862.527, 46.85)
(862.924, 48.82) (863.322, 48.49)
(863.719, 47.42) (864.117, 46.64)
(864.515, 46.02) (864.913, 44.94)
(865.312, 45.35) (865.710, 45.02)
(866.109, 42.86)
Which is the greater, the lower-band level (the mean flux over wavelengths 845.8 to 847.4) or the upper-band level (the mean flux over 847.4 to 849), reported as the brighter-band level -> 45.2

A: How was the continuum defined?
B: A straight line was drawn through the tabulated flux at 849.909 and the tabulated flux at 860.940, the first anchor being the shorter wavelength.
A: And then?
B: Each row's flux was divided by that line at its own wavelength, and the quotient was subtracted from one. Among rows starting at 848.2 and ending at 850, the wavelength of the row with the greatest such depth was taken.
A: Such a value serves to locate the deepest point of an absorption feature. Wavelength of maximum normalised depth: 849.909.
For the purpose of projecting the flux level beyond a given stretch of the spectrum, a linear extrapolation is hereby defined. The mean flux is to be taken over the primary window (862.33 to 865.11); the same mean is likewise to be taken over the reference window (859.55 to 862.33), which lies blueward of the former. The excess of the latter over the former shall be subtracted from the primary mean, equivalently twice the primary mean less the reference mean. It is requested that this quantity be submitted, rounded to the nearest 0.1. 47.8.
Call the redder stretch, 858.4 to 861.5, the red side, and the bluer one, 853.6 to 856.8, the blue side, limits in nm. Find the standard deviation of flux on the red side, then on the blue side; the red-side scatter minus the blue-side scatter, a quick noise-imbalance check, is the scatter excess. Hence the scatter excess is -3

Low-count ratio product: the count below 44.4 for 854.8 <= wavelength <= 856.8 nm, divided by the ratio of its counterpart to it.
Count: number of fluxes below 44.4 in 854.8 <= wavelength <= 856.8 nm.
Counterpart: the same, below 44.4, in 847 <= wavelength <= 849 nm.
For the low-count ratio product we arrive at 4.0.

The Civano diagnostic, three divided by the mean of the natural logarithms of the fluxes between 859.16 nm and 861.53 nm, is 0.783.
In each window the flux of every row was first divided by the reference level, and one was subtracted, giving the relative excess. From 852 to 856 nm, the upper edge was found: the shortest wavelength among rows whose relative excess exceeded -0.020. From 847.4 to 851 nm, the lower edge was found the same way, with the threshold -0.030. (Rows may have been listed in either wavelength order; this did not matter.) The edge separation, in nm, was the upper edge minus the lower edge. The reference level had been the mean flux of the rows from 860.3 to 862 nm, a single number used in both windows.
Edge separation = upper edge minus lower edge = 3.92 nm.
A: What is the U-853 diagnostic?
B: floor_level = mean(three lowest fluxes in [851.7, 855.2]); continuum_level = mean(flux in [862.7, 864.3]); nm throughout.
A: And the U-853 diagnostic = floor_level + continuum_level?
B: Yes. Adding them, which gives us 86.2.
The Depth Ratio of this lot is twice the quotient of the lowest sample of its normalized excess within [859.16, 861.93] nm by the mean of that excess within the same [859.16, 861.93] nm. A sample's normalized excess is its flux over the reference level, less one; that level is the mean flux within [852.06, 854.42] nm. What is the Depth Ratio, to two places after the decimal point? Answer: 1.61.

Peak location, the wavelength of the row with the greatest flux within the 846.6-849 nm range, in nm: 848.736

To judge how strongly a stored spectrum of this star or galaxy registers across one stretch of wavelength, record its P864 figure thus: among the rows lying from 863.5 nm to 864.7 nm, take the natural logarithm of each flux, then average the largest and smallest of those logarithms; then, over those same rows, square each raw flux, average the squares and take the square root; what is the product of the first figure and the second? 180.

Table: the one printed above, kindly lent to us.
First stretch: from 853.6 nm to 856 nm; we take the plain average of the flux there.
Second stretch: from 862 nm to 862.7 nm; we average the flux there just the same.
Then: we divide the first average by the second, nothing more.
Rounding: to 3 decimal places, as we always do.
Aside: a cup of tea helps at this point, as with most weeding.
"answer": 0.882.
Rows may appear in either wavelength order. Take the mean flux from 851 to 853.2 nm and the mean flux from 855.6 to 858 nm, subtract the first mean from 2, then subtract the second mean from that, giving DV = -87.8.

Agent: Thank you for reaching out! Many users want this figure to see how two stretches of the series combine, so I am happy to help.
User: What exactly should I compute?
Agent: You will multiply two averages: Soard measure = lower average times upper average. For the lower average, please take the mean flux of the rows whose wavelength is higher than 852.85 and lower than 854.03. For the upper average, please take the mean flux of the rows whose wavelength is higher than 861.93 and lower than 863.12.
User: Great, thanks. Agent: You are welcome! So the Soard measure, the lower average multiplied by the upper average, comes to 1978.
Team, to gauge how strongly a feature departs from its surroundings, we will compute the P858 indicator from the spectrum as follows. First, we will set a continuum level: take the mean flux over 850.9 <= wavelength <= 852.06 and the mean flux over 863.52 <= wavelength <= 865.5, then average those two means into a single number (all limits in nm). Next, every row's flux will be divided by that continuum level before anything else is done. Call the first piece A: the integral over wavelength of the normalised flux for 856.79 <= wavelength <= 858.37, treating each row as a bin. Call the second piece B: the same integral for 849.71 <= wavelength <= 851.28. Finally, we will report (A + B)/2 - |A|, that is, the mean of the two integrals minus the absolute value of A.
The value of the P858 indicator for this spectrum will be -0.04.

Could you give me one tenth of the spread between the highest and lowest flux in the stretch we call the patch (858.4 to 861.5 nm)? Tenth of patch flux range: 0.16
